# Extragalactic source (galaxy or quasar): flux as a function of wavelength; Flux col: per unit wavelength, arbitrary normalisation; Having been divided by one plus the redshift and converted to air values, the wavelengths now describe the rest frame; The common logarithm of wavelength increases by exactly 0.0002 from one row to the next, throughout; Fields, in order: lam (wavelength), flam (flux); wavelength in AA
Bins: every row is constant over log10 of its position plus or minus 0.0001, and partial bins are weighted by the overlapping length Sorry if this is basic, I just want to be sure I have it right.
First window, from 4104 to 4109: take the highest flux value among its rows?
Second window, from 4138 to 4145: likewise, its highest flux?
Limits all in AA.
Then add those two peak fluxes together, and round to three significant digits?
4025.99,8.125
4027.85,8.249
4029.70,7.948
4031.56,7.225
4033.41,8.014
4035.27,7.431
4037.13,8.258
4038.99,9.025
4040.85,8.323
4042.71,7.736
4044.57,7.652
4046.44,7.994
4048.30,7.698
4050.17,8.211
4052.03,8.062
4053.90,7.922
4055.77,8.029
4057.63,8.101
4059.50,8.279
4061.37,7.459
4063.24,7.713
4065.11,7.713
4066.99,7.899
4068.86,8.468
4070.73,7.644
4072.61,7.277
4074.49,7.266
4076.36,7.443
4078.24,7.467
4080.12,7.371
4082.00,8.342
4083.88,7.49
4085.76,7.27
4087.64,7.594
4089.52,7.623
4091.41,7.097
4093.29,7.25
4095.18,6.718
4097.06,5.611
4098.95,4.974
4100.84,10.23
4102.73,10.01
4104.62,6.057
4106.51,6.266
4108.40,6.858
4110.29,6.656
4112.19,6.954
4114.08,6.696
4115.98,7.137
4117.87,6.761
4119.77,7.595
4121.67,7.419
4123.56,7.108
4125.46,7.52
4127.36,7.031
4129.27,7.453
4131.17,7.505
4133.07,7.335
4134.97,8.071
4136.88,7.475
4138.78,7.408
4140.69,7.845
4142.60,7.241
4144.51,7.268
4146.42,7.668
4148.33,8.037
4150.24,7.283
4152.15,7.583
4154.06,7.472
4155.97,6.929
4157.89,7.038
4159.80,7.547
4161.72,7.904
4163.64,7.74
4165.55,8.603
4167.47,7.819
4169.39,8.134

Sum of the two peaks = 14.7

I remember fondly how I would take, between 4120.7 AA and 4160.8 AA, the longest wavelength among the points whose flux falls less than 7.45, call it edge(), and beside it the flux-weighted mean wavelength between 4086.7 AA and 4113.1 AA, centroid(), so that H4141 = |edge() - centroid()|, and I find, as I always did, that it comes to 58.1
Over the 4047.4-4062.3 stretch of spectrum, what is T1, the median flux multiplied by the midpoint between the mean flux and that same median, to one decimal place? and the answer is 64.4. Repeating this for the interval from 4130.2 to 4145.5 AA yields 55.7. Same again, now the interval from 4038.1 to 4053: 64.7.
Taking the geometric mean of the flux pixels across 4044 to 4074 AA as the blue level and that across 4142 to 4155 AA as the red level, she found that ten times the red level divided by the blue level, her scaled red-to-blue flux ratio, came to 9.5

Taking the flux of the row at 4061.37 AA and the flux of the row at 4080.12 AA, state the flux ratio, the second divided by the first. 1.0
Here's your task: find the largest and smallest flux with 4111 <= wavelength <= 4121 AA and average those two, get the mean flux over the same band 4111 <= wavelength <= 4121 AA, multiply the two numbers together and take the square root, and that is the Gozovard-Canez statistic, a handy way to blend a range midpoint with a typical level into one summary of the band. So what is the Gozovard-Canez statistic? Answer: 7.09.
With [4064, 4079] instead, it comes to 7.76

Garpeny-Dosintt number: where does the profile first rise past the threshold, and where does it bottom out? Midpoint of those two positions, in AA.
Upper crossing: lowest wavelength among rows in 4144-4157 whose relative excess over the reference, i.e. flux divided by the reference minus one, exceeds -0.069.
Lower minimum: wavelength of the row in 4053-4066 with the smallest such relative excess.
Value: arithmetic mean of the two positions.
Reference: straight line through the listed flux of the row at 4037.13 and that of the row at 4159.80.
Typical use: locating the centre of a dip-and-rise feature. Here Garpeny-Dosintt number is 4102.9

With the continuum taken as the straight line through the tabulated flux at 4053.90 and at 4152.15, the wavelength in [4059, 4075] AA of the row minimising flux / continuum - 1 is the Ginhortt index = 4074.49 AA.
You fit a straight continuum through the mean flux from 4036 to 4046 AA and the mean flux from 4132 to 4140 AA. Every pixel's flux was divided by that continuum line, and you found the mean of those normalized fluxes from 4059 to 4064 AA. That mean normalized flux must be 0.97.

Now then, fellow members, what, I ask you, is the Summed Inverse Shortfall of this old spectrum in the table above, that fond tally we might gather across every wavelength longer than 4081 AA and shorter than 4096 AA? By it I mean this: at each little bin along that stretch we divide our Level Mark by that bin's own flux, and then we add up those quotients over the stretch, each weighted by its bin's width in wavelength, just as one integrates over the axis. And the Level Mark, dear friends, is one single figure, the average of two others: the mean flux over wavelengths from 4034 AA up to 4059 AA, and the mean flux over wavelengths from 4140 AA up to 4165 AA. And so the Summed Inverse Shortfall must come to 15.8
